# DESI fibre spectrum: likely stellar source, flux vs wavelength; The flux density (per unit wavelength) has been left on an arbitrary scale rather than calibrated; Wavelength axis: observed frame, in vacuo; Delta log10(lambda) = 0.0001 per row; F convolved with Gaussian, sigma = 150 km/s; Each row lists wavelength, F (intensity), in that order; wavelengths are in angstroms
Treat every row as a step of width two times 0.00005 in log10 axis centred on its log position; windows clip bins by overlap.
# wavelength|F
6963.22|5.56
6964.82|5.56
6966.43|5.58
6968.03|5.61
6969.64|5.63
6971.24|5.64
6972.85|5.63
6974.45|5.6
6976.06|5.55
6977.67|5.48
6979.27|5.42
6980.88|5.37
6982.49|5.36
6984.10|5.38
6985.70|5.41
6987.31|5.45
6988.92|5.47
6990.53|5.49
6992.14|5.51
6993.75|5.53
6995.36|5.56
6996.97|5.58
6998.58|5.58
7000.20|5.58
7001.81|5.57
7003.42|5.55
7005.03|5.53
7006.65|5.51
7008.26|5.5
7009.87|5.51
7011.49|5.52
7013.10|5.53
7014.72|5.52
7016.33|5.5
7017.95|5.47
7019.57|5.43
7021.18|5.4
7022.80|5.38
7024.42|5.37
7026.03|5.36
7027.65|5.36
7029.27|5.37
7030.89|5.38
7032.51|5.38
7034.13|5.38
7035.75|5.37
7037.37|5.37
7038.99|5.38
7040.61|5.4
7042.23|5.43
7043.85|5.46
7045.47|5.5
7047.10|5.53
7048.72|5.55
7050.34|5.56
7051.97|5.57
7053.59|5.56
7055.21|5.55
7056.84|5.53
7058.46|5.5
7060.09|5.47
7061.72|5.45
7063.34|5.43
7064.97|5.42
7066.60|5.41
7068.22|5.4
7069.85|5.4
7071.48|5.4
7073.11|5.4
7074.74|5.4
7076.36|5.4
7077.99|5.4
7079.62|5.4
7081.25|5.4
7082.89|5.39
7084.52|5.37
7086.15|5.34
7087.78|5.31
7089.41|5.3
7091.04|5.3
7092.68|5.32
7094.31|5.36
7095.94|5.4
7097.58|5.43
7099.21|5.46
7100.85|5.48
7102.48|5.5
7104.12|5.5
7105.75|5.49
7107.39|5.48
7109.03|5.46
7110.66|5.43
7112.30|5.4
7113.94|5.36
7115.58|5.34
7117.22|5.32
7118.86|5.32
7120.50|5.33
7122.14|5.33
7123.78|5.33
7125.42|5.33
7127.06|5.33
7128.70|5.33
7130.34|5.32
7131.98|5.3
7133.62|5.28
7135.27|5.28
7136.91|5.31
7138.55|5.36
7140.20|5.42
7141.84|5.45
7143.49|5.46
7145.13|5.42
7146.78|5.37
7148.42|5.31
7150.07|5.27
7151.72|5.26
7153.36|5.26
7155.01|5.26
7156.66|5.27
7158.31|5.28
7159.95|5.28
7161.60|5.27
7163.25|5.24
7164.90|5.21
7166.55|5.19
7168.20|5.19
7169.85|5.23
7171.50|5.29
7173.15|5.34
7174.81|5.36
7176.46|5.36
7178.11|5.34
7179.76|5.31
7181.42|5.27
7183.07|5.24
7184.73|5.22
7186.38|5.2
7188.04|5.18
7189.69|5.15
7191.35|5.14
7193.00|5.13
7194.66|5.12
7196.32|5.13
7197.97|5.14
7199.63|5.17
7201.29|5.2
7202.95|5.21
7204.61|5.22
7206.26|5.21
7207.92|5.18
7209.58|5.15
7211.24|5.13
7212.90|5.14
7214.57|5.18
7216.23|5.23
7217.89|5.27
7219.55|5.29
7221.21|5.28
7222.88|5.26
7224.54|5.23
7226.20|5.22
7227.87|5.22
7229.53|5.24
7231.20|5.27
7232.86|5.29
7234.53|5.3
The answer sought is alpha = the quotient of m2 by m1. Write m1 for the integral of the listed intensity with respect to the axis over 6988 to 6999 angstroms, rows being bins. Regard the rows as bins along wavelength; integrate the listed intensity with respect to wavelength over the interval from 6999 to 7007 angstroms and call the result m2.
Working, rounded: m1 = 61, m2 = 44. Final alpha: 0.7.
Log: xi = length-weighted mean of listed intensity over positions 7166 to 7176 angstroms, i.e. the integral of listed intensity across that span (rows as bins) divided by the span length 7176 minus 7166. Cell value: 5.3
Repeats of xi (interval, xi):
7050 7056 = 5.6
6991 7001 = 5.6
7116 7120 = 5.3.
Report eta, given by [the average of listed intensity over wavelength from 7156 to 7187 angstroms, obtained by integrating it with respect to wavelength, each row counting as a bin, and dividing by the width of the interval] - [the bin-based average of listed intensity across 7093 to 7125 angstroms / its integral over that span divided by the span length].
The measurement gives -0.13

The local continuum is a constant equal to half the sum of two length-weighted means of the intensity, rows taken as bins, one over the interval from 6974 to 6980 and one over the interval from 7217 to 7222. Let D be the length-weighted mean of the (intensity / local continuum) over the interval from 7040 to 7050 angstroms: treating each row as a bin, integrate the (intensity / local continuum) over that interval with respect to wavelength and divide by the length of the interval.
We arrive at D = 1.02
